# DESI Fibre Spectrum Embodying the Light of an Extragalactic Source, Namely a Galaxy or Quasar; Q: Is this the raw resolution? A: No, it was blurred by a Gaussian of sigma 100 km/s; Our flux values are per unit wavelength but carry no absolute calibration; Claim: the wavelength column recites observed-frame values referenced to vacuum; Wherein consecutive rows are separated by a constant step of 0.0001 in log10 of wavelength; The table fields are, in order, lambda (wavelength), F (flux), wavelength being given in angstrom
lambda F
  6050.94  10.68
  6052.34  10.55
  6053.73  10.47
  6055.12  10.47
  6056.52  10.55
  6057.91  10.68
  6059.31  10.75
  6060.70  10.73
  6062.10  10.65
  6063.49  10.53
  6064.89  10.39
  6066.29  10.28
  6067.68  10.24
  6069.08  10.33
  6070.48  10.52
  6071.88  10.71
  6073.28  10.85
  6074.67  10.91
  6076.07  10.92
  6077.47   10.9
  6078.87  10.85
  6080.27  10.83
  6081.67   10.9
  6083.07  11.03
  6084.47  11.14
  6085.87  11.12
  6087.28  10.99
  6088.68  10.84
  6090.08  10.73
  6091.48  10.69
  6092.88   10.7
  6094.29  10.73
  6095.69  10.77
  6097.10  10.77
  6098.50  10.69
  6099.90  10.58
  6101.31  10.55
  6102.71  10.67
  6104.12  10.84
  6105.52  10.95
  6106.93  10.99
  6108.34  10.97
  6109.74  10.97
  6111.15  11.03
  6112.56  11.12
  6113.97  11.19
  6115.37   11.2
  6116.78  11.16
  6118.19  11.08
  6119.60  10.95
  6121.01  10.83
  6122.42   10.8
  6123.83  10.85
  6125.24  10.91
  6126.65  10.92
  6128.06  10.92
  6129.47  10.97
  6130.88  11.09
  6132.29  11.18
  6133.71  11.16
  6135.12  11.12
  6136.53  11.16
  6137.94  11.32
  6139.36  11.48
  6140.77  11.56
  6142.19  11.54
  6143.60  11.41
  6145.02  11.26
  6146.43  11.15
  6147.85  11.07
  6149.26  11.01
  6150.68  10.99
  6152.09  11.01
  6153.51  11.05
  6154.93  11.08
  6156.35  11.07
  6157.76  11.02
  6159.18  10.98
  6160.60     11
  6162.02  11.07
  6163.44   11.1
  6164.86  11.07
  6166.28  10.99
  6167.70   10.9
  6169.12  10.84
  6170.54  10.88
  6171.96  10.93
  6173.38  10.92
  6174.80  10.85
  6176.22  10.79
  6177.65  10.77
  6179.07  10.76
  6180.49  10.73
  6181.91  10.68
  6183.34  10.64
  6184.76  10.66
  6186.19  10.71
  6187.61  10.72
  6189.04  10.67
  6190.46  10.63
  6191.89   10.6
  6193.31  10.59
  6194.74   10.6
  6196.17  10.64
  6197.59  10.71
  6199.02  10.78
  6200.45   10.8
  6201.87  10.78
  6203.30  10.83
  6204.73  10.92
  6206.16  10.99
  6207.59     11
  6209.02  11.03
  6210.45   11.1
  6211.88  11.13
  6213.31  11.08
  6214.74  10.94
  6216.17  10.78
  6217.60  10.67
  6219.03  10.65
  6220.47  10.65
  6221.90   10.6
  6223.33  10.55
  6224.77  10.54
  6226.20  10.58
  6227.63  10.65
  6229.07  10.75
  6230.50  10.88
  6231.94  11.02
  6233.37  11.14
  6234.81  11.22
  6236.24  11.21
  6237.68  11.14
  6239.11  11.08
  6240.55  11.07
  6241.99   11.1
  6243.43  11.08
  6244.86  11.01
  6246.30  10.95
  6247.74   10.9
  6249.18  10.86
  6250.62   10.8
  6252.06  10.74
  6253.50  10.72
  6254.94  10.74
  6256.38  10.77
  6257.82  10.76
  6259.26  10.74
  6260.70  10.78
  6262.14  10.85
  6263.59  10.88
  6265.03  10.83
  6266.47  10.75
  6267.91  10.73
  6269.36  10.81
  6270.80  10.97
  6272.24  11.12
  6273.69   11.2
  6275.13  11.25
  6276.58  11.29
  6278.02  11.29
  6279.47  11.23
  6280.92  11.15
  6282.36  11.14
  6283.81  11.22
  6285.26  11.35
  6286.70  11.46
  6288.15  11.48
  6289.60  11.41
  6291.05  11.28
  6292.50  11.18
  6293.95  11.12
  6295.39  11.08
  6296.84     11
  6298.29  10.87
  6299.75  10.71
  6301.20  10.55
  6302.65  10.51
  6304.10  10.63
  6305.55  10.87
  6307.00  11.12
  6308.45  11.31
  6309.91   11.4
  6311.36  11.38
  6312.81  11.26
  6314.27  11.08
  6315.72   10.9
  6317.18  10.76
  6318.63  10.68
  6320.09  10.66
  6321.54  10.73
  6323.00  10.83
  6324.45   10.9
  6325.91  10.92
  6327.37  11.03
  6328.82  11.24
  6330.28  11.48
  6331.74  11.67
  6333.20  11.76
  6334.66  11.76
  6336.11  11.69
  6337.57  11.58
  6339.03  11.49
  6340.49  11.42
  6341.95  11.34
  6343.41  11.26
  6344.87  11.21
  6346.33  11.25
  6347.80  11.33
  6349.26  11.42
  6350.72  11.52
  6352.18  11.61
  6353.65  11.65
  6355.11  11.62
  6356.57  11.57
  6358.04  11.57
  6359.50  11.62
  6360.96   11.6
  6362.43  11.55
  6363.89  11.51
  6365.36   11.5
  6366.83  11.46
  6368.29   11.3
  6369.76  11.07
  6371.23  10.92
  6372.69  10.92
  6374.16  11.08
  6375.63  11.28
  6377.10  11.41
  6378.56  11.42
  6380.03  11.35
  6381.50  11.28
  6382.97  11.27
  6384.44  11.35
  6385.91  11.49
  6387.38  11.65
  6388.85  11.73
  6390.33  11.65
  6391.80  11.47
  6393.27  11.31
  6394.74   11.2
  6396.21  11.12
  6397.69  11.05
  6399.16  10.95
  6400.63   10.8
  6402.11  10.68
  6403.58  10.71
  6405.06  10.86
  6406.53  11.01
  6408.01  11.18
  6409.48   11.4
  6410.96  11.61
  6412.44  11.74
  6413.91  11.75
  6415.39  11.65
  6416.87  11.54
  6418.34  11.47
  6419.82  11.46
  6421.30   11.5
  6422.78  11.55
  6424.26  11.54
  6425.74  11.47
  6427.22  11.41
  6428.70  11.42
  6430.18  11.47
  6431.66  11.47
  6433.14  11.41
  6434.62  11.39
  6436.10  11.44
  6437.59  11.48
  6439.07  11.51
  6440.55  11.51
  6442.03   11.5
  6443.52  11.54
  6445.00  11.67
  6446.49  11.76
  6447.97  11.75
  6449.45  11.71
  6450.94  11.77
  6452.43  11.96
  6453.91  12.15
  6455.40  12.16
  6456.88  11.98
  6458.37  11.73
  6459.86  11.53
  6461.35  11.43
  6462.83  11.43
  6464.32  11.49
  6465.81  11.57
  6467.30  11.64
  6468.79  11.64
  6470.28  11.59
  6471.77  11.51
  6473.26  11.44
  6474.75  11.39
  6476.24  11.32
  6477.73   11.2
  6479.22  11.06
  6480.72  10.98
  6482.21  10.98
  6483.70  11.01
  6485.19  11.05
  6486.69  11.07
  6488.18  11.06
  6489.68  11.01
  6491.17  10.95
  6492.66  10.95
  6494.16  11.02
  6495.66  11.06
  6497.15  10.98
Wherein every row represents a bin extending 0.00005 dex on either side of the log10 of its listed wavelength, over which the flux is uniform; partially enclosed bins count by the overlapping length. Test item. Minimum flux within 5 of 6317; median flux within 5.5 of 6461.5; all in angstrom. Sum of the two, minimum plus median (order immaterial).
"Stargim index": 22.2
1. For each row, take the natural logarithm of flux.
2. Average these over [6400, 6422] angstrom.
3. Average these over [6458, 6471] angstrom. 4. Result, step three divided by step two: 1.010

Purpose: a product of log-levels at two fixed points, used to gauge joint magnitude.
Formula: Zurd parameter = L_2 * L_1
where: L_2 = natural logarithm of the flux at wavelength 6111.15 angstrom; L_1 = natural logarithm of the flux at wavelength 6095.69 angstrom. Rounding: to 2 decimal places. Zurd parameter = 5.71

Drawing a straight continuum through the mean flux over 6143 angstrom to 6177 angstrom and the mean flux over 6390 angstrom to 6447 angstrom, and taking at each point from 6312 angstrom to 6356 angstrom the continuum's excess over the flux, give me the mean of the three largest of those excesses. 0.5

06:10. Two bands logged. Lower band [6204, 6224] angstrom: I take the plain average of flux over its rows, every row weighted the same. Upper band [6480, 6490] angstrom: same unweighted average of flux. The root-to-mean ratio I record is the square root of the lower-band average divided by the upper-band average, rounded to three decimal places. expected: 0.299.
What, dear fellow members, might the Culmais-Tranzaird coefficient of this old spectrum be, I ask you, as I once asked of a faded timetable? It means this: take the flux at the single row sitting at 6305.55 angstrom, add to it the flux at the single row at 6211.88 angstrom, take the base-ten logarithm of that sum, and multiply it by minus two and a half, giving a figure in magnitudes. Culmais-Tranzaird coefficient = -3.36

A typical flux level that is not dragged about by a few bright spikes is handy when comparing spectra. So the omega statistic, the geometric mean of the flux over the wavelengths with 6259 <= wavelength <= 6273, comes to 10.8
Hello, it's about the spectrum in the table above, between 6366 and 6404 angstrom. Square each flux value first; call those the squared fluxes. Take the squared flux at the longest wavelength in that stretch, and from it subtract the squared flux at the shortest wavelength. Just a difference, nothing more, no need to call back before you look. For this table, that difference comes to -17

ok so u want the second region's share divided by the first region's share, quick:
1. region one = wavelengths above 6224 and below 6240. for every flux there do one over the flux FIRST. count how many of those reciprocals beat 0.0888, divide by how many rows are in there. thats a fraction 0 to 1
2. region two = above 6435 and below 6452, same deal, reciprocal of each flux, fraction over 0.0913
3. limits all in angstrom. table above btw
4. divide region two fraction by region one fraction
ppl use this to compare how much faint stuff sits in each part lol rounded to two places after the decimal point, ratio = 0.00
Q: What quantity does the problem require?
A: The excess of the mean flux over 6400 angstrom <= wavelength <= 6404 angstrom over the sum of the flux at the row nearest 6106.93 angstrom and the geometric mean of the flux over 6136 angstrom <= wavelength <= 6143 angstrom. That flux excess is -11.7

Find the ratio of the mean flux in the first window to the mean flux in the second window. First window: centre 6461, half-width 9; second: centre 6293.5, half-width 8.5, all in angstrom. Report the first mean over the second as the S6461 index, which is 1.05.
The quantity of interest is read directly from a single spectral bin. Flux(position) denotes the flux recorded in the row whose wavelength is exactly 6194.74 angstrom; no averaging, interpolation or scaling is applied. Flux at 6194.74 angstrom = 10.6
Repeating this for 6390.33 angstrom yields 11.65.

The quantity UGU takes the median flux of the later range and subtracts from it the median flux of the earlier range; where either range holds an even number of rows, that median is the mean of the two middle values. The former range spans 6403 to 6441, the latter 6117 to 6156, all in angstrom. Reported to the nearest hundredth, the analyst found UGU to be 0.39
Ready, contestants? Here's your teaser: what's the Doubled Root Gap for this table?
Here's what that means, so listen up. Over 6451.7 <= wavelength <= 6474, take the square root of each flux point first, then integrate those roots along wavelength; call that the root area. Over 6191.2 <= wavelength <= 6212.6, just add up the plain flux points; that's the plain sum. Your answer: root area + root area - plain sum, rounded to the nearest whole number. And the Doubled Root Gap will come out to -10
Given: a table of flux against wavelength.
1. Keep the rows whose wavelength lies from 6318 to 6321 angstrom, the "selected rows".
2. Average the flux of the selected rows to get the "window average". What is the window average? 10.7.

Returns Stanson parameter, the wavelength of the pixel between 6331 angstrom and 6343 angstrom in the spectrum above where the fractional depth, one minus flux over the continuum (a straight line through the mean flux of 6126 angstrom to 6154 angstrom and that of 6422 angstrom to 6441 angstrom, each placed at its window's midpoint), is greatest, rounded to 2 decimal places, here 6341.95 angstrom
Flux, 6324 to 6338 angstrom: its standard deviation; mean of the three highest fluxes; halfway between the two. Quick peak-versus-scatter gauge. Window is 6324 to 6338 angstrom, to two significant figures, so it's 6.0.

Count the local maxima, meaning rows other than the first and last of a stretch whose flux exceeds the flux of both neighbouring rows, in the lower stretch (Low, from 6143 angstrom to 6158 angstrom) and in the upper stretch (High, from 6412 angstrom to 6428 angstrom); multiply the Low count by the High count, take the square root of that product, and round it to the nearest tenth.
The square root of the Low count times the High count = 1.4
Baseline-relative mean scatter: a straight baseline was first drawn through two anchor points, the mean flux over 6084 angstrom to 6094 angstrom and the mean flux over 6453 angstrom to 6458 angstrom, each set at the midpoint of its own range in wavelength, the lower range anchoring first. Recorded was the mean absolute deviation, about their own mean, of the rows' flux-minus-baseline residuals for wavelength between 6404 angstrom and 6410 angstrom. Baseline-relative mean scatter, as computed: 0.17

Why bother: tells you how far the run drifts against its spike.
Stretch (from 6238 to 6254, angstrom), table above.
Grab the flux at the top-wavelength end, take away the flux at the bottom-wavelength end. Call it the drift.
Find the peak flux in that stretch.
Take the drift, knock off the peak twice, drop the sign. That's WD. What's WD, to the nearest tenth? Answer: 22.6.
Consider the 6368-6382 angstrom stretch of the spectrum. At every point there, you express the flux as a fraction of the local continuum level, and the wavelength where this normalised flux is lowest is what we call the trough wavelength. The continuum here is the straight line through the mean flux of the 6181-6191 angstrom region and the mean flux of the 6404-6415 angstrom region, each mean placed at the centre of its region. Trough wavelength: 6372.69 angstrom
